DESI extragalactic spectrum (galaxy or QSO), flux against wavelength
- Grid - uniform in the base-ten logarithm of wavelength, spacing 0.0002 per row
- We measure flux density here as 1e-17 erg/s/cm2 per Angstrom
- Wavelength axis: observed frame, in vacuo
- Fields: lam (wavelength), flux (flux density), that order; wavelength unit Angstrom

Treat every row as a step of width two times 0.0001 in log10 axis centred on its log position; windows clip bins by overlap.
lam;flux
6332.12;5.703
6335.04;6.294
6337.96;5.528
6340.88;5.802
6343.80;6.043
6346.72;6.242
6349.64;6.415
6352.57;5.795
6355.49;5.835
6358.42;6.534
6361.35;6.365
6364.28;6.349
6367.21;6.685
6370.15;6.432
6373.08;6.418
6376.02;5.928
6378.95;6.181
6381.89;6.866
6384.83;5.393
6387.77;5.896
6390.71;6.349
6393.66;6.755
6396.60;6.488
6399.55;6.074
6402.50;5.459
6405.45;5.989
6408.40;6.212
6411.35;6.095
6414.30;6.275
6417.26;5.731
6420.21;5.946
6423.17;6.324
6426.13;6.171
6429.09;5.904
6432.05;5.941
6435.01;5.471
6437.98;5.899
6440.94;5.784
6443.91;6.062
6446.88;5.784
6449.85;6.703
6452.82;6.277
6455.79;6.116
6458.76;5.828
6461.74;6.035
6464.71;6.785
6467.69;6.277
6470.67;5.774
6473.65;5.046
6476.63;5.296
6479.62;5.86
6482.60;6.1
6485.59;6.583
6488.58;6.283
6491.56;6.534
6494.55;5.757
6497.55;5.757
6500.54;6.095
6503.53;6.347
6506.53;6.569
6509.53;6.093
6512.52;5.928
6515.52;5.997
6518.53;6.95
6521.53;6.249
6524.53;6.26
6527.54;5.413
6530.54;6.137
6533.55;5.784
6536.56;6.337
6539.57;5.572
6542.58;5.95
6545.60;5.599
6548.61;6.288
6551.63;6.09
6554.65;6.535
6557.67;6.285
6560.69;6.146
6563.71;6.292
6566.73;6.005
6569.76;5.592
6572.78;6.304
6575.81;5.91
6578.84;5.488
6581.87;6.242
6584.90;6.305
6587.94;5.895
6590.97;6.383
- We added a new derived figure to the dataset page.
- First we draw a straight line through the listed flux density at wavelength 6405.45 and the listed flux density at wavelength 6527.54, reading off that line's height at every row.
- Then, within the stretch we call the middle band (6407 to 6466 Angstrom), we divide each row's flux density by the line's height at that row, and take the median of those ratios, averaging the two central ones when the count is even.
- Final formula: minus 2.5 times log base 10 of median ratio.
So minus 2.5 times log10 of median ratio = -0.033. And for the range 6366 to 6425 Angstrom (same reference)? -0.033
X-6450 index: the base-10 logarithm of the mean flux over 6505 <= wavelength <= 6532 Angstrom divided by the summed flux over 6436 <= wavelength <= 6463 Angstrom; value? -0.945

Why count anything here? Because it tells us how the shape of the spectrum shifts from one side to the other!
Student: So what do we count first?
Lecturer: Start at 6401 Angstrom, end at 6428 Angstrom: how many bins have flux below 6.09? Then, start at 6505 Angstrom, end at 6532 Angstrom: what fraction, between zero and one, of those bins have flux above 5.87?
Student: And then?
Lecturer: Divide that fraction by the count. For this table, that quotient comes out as 0.22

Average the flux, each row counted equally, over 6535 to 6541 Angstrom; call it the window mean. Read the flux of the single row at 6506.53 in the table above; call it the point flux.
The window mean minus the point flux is -0.61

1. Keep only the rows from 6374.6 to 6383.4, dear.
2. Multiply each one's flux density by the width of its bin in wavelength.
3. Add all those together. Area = 55.7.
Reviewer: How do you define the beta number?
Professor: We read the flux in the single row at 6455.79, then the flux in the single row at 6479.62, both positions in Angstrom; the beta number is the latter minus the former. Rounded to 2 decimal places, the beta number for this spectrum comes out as -0.26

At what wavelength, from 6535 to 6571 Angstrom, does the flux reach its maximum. 6554.65 Angstrom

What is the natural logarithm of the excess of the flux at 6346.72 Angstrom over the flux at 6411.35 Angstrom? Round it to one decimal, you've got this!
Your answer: -1.9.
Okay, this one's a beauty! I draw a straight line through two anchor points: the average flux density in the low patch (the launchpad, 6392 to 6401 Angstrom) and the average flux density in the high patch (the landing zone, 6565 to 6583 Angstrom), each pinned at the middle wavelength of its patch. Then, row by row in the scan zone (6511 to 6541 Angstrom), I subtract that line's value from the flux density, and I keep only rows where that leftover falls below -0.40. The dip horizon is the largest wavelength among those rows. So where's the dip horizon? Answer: 6539.57 Angstrom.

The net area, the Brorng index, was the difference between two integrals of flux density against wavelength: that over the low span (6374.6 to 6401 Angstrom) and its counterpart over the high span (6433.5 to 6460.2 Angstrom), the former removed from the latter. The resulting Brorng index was -4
